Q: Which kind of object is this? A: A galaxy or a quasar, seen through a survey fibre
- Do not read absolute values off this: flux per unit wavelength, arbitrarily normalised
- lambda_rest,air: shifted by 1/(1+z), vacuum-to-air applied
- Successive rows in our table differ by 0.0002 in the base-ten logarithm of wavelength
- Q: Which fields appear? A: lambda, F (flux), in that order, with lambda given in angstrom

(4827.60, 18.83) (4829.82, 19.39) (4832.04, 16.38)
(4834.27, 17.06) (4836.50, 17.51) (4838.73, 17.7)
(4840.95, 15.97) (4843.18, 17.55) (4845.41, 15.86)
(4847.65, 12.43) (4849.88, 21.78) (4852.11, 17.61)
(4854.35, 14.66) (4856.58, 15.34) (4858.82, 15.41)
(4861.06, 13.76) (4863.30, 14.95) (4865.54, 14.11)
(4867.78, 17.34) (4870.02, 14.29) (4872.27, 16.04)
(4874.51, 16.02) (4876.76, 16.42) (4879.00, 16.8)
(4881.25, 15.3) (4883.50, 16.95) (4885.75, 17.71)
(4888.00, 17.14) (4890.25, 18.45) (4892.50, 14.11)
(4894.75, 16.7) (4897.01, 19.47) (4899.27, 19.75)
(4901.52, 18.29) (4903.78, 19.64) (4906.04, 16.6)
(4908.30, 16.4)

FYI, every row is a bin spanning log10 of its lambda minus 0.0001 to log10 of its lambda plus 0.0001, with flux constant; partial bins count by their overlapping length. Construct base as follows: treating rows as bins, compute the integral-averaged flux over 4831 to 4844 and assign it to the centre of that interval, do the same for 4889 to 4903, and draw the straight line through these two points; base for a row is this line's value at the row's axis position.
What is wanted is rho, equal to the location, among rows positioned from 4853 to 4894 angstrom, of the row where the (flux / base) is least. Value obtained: 4861.06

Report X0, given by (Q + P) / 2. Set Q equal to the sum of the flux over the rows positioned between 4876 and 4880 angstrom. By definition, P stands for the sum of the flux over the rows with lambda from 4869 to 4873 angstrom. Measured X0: 31.8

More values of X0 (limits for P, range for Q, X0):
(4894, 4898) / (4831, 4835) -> 34.8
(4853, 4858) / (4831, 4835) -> 31.7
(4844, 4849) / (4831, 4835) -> 30.9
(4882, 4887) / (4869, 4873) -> 32.5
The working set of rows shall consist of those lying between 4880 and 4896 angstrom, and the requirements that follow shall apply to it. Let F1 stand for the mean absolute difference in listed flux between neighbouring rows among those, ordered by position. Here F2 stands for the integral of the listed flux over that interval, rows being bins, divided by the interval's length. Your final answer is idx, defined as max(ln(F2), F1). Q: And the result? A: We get 2.81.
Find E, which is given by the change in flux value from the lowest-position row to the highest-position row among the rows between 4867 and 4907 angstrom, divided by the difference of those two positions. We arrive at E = -0.02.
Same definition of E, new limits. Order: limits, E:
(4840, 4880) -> 0.02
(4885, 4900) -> 0.15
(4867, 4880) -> -0.05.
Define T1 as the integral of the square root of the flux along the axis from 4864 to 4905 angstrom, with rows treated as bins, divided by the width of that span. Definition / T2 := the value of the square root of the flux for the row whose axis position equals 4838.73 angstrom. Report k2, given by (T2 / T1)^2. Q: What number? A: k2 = 1.05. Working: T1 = 4.11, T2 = 4.21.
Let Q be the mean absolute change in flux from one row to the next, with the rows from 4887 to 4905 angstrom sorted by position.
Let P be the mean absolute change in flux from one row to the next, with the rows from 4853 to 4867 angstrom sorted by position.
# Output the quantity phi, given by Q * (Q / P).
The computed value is 4.6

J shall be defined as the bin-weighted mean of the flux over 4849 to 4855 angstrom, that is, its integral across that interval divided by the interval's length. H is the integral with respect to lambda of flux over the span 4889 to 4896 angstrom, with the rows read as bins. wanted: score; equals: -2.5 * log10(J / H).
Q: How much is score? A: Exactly 2.01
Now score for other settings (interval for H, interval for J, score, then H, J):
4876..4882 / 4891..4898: 1.91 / 97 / 16.8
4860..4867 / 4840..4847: 1.99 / 101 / 16.2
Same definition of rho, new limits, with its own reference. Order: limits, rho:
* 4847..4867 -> 4847.65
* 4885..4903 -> 4892.50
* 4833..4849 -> 4847.65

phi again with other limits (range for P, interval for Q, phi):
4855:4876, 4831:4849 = 1.3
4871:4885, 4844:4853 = 40.4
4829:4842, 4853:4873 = 2.0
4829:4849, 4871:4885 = 0.4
